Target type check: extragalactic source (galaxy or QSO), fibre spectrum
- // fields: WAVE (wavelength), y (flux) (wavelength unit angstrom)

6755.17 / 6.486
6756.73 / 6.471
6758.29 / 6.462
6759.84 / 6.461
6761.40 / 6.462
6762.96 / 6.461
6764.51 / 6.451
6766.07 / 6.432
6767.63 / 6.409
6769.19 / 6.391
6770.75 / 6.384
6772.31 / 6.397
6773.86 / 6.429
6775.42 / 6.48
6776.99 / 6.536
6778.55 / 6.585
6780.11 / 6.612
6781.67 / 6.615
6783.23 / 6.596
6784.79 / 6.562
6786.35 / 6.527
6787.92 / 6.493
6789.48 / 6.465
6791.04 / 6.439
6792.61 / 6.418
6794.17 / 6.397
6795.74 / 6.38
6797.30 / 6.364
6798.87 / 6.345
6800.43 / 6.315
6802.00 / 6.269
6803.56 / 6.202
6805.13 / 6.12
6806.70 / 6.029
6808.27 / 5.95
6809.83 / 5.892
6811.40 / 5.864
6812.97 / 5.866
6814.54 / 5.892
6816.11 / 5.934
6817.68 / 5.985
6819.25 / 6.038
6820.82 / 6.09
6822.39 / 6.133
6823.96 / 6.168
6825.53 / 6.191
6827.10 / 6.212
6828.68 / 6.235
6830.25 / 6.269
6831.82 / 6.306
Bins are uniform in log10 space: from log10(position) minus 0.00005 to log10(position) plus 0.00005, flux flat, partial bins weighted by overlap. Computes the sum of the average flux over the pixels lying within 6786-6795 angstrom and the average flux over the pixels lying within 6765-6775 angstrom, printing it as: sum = 12.9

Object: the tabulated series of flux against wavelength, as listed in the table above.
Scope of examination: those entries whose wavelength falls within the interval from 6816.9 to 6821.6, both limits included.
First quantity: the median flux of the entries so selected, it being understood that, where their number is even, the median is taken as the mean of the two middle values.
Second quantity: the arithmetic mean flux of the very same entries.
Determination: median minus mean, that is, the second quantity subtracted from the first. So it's 0.000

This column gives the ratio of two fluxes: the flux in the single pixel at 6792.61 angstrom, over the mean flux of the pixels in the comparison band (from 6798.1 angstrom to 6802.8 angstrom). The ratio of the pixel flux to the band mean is 1.02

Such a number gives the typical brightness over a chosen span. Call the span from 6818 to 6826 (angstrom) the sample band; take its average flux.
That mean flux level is 6.12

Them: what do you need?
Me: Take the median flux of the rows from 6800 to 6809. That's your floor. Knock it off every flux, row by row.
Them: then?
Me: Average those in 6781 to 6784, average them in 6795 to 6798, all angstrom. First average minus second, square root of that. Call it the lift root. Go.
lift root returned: 0.48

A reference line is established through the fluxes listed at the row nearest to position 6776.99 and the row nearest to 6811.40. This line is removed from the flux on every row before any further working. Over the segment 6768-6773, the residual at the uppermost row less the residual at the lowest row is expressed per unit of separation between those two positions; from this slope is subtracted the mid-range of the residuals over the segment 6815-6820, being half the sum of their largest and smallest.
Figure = -0.22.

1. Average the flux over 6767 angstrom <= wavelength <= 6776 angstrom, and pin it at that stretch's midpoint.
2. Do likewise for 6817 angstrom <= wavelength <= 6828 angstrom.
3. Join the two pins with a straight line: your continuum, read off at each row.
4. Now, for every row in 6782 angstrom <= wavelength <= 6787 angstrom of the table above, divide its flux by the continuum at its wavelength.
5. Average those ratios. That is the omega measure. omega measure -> 1.04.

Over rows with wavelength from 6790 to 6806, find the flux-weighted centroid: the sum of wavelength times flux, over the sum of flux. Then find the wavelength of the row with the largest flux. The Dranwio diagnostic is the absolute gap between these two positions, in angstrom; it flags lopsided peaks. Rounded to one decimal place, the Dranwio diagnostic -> 7.0 angstrom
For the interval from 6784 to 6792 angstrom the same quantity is 3.1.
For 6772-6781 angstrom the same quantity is 3.9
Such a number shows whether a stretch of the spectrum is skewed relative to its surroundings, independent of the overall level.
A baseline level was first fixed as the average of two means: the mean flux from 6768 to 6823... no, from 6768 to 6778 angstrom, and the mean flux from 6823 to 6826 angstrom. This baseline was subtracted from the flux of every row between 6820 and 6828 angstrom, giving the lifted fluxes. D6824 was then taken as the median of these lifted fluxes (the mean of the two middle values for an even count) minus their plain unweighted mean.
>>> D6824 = 0.009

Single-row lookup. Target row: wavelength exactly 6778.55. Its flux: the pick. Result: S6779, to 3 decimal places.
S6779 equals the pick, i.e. 6.585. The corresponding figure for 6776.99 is 6.536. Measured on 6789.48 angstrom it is 6.465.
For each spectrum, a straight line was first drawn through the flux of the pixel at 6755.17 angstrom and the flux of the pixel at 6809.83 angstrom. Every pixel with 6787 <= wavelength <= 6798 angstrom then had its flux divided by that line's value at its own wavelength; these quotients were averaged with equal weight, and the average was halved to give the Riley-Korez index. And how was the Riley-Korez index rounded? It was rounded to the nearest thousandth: 0.528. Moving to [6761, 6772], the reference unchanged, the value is 0.505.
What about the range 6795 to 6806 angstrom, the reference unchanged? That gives 0.524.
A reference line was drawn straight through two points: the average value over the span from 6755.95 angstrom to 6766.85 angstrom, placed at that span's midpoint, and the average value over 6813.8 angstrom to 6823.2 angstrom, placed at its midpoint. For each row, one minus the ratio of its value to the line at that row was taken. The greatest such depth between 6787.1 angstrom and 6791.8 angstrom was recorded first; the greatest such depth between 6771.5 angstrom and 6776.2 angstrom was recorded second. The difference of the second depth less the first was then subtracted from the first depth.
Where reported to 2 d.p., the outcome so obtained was -0.06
